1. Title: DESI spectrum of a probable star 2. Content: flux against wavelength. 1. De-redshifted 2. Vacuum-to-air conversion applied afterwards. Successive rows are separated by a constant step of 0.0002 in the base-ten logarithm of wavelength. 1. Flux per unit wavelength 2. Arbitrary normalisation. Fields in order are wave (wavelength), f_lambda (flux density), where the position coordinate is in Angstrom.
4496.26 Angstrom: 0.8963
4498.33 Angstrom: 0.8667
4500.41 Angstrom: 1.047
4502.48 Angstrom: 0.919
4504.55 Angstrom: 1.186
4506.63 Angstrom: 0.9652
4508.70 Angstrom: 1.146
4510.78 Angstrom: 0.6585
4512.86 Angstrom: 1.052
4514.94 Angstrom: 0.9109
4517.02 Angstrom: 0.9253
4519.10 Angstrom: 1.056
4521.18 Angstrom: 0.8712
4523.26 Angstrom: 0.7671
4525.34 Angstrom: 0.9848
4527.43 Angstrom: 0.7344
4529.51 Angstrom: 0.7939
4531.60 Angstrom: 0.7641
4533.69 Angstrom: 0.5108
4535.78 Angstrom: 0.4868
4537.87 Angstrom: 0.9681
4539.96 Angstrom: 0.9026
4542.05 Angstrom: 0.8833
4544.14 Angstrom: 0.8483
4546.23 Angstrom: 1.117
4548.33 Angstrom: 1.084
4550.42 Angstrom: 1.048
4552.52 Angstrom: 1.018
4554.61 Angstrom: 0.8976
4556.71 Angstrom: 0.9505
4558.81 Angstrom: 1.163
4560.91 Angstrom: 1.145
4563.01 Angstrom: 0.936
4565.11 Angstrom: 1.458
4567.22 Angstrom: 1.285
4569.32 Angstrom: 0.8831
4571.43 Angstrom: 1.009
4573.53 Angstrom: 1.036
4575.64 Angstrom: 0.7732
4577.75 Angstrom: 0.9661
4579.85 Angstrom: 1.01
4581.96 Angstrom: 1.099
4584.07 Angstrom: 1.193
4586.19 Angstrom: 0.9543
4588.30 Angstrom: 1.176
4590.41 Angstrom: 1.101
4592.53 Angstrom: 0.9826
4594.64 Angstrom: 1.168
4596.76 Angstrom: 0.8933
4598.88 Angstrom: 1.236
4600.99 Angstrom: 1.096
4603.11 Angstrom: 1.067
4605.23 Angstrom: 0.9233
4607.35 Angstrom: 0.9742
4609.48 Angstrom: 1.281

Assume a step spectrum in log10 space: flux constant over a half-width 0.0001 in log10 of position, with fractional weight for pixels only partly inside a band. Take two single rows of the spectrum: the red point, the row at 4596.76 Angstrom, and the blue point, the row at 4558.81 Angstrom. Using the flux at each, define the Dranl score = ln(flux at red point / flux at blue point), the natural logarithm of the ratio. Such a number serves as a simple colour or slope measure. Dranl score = -0.26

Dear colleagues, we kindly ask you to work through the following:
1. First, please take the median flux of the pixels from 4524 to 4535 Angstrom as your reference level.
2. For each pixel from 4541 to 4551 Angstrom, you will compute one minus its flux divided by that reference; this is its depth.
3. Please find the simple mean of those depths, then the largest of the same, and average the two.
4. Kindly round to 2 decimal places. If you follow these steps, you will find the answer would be -0.21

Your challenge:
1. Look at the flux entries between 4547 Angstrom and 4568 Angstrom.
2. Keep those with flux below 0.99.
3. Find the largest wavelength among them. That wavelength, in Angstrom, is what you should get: 4563.01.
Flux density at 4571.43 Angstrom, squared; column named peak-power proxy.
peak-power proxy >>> 1.0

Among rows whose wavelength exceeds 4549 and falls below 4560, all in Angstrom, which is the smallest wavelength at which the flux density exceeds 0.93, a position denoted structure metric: 4550.42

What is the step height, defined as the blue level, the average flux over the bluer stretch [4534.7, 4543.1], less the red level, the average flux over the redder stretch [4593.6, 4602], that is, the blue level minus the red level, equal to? -0.29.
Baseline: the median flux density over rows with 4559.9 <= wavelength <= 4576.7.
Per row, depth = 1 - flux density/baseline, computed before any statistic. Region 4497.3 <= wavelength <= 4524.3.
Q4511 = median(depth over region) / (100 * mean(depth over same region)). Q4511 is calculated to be 0.014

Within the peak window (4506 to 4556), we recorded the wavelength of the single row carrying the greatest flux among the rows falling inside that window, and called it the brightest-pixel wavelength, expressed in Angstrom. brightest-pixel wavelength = 4508.70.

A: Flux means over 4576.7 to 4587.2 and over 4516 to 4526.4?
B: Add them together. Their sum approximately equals 1.97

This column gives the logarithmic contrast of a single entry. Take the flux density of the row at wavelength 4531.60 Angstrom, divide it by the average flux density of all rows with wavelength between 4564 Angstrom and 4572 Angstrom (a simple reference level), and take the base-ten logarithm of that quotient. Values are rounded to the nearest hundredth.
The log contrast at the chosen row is -0.18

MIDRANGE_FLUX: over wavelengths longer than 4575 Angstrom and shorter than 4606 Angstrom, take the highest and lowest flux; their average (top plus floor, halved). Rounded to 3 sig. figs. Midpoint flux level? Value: 1.00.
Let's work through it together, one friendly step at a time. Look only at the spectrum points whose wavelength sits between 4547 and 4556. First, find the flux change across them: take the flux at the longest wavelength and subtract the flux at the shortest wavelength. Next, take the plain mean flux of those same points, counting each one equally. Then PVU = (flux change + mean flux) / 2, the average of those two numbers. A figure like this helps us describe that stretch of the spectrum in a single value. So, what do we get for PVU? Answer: 0.41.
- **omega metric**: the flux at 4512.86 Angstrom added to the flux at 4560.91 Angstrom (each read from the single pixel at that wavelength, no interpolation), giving 2.20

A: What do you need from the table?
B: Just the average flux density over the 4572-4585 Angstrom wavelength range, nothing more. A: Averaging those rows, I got 1.01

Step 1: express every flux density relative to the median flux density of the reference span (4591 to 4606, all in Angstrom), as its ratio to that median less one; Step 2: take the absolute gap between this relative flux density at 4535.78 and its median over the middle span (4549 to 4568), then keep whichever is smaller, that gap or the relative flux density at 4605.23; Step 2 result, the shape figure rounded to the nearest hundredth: -0.13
